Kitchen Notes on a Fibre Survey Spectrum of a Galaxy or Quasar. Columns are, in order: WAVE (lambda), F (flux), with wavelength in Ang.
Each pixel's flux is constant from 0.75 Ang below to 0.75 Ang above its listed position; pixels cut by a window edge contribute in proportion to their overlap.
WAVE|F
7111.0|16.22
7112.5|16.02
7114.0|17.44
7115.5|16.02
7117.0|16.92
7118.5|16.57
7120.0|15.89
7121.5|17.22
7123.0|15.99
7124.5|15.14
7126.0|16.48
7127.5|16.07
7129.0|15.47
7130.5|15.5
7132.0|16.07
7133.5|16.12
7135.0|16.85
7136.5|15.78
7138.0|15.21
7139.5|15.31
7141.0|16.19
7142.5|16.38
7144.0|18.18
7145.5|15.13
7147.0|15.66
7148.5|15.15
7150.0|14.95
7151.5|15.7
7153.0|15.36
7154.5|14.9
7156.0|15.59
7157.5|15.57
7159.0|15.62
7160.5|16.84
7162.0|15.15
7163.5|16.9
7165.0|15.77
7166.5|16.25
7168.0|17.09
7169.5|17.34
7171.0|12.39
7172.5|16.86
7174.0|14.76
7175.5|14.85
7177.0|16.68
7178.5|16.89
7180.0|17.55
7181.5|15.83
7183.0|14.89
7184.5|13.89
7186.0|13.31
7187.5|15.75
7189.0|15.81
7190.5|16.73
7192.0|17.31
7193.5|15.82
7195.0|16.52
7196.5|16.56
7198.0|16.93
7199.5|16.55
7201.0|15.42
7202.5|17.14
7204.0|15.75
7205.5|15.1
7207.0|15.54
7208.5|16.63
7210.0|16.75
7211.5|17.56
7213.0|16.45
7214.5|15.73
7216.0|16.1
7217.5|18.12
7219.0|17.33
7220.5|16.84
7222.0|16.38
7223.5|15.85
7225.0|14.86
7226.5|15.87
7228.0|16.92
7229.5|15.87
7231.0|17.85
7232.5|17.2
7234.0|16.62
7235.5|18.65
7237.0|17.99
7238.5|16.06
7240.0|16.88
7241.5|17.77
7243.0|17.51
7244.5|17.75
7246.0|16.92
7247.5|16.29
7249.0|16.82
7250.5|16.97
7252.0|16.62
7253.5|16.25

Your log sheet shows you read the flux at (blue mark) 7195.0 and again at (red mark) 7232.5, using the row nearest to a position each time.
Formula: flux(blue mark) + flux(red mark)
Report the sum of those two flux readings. 33.7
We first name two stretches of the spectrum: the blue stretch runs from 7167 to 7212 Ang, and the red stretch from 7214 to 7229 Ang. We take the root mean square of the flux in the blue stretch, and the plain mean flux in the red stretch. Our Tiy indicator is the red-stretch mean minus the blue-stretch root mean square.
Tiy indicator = 0.35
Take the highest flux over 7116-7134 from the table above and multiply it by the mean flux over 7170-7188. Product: 264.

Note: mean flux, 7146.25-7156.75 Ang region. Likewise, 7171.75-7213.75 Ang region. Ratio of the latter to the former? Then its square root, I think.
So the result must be 1.024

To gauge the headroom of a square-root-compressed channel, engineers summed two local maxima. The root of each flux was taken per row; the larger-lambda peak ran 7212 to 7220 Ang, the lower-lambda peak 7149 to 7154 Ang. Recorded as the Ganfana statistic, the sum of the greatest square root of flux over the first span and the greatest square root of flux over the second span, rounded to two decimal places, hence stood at 8.22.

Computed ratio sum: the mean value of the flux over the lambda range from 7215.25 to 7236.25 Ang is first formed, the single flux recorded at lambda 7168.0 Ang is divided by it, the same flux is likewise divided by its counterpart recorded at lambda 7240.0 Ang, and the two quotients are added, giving 2.03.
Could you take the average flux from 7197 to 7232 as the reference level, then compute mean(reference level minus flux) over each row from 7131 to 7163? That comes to 0.62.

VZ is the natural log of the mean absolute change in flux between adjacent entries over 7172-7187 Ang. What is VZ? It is 0.01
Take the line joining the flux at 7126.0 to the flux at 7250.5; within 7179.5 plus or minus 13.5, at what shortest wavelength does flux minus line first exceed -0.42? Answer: 7166.5 Ang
